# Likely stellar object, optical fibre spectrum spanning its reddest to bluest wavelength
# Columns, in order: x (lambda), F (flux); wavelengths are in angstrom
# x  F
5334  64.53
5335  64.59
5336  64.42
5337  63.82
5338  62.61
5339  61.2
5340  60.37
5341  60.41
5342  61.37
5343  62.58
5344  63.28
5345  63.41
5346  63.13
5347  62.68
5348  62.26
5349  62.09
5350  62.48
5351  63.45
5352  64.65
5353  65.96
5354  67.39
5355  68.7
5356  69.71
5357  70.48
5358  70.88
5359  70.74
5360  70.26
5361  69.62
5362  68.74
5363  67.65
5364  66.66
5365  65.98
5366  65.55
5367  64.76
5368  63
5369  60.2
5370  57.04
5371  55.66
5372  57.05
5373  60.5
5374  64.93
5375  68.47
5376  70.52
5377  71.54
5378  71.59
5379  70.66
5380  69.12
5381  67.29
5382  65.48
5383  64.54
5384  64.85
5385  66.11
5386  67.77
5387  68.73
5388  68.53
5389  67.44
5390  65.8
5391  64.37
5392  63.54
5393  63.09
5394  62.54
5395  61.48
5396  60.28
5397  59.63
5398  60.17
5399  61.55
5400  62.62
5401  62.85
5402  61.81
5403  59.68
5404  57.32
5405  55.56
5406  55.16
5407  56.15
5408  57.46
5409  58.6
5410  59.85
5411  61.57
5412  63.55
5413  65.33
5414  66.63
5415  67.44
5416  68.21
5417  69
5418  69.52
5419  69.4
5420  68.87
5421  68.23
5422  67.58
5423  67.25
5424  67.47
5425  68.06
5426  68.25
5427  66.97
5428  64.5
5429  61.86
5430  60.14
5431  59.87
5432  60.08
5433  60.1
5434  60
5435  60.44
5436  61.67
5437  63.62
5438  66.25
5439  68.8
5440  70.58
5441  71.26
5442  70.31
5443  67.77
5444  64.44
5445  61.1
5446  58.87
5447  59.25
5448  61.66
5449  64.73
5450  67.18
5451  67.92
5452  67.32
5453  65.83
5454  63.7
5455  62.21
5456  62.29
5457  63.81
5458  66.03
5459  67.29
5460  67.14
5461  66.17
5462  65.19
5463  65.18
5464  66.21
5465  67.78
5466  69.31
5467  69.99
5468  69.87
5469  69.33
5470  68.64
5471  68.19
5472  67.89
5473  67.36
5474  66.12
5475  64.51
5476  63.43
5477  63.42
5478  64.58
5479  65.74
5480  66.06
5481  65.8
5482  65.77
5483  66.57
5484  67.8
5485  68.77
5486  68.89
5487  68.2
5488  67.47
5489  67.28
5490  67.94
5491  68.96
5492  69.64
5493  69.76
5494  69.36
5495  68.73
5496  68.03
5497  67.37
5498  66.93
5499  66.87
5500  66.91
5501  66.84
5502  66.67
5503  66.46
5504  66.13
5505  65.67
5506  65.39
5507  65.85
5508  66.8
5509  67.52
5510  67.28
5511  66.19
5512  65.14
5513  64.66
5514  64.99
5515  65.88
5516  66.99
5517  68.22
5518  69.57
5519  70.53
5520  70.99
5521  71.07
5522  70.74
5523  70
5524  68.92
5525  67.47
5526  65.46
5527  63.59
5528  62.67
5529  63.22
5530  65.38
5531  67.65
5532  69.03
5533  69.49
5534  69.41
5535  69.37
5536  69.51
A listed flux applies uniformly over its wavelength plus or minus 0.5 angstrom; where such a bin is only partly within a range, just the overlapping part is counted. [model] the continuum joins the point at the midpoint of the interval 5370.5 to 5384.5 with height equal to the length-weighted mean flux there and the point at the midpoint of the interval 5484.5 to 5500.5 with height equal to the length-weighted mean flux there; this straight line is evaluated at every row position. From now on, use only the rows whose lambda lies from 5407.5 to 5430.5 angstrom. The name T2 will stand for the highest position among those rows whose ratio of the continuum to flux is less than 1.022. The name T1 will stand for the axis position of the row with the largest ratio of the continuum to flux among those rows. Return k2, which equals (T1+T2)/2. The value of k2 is 5417.5 angstrom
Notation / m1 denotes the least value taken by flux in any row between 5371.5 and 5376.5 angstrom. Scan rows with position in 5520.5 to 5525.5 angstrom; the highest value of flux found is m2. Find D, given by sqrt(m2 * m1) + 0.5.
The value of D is 64.2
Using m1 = 57.05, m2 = 71.07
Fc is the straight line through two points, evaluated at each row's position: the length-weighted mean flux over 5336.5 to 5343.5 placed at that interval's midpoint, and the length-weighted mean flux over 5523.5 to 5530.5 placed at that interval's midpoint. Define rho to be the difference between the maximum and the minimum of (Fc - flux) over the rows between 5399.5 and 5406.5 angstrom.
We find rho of 7.8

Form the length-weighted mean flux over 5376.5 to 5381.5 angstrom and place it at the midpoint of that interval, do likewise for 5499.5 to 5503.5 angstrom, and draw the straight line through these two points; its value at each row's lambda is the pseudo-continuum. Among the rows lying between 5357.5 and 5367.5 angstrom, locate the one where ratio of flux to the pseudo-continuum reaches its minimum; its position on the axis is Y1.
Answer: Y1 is 5367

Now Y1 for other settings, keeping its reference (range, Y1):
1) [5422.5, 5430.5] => 5430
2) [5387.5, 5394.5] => 5394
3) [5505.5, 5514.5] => 5513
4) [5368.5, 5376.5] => 5371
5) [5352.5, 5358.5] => 5353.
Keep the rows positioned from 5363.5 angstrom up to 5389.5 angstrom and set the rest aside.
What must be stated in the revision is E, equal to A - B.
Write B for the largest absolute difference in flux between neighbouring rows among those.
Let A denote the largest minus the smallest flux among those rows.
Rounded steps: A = 16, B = 4.4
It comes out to 11.5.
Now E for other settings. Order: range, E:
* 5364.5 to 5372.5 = 7.2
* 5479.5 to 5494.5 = 2.8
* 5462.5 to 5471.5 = 3.2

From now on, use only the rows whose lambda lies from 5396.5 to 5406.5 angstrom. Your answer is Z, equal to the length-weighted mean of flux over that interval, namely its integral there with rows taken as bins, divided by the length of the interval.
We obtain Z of 59.6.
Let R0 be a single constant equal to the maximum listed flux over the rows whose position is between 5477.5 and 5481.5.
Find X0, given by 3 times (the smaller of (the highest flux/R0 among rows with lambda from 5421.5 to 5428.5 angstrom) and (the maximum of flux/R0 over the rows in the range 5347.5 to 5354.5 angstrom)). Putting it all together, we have 3.06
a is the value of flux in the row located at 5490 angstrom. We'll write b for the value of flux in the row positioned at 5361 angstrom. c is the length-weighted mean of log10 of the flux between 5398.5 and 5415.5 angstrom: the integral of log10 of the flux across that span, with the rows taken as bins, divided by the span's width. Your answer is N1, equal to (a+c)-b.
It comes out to 0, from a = 67.94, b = 69.62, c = 1.78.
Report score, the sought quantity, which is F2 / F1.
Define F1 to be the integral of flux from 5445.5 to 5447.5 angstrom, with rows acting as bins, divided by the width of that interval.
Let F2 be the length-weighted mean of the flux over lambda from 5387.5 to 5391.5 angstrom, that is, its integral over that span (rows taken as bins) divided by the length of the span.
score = 1.13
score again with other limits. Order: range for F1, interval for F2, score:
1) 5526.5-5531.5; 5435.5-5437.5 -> 0.97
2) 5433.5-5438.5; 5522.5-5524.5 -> 1.11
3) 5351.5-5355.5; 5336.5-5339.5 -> 0.94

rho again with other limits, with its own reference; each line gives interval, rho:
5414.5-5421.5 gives 2.0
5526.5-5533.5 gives 6.7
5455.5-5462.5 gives 4.9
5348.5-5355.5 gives 6.5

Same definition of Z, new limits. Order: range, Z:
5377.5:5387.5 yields 67.6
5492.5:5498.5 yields 68.4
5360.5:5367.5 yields 67.0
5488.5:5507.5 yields 67.4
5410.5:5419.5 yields 66.7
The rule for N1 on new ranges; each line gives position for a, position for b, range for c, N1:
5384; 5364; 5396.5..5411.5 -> 0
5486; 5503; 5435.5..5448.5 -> 4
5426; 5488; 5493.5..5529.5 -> 3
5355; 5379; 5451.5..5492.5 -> 0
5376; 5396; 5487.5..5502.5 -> 12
